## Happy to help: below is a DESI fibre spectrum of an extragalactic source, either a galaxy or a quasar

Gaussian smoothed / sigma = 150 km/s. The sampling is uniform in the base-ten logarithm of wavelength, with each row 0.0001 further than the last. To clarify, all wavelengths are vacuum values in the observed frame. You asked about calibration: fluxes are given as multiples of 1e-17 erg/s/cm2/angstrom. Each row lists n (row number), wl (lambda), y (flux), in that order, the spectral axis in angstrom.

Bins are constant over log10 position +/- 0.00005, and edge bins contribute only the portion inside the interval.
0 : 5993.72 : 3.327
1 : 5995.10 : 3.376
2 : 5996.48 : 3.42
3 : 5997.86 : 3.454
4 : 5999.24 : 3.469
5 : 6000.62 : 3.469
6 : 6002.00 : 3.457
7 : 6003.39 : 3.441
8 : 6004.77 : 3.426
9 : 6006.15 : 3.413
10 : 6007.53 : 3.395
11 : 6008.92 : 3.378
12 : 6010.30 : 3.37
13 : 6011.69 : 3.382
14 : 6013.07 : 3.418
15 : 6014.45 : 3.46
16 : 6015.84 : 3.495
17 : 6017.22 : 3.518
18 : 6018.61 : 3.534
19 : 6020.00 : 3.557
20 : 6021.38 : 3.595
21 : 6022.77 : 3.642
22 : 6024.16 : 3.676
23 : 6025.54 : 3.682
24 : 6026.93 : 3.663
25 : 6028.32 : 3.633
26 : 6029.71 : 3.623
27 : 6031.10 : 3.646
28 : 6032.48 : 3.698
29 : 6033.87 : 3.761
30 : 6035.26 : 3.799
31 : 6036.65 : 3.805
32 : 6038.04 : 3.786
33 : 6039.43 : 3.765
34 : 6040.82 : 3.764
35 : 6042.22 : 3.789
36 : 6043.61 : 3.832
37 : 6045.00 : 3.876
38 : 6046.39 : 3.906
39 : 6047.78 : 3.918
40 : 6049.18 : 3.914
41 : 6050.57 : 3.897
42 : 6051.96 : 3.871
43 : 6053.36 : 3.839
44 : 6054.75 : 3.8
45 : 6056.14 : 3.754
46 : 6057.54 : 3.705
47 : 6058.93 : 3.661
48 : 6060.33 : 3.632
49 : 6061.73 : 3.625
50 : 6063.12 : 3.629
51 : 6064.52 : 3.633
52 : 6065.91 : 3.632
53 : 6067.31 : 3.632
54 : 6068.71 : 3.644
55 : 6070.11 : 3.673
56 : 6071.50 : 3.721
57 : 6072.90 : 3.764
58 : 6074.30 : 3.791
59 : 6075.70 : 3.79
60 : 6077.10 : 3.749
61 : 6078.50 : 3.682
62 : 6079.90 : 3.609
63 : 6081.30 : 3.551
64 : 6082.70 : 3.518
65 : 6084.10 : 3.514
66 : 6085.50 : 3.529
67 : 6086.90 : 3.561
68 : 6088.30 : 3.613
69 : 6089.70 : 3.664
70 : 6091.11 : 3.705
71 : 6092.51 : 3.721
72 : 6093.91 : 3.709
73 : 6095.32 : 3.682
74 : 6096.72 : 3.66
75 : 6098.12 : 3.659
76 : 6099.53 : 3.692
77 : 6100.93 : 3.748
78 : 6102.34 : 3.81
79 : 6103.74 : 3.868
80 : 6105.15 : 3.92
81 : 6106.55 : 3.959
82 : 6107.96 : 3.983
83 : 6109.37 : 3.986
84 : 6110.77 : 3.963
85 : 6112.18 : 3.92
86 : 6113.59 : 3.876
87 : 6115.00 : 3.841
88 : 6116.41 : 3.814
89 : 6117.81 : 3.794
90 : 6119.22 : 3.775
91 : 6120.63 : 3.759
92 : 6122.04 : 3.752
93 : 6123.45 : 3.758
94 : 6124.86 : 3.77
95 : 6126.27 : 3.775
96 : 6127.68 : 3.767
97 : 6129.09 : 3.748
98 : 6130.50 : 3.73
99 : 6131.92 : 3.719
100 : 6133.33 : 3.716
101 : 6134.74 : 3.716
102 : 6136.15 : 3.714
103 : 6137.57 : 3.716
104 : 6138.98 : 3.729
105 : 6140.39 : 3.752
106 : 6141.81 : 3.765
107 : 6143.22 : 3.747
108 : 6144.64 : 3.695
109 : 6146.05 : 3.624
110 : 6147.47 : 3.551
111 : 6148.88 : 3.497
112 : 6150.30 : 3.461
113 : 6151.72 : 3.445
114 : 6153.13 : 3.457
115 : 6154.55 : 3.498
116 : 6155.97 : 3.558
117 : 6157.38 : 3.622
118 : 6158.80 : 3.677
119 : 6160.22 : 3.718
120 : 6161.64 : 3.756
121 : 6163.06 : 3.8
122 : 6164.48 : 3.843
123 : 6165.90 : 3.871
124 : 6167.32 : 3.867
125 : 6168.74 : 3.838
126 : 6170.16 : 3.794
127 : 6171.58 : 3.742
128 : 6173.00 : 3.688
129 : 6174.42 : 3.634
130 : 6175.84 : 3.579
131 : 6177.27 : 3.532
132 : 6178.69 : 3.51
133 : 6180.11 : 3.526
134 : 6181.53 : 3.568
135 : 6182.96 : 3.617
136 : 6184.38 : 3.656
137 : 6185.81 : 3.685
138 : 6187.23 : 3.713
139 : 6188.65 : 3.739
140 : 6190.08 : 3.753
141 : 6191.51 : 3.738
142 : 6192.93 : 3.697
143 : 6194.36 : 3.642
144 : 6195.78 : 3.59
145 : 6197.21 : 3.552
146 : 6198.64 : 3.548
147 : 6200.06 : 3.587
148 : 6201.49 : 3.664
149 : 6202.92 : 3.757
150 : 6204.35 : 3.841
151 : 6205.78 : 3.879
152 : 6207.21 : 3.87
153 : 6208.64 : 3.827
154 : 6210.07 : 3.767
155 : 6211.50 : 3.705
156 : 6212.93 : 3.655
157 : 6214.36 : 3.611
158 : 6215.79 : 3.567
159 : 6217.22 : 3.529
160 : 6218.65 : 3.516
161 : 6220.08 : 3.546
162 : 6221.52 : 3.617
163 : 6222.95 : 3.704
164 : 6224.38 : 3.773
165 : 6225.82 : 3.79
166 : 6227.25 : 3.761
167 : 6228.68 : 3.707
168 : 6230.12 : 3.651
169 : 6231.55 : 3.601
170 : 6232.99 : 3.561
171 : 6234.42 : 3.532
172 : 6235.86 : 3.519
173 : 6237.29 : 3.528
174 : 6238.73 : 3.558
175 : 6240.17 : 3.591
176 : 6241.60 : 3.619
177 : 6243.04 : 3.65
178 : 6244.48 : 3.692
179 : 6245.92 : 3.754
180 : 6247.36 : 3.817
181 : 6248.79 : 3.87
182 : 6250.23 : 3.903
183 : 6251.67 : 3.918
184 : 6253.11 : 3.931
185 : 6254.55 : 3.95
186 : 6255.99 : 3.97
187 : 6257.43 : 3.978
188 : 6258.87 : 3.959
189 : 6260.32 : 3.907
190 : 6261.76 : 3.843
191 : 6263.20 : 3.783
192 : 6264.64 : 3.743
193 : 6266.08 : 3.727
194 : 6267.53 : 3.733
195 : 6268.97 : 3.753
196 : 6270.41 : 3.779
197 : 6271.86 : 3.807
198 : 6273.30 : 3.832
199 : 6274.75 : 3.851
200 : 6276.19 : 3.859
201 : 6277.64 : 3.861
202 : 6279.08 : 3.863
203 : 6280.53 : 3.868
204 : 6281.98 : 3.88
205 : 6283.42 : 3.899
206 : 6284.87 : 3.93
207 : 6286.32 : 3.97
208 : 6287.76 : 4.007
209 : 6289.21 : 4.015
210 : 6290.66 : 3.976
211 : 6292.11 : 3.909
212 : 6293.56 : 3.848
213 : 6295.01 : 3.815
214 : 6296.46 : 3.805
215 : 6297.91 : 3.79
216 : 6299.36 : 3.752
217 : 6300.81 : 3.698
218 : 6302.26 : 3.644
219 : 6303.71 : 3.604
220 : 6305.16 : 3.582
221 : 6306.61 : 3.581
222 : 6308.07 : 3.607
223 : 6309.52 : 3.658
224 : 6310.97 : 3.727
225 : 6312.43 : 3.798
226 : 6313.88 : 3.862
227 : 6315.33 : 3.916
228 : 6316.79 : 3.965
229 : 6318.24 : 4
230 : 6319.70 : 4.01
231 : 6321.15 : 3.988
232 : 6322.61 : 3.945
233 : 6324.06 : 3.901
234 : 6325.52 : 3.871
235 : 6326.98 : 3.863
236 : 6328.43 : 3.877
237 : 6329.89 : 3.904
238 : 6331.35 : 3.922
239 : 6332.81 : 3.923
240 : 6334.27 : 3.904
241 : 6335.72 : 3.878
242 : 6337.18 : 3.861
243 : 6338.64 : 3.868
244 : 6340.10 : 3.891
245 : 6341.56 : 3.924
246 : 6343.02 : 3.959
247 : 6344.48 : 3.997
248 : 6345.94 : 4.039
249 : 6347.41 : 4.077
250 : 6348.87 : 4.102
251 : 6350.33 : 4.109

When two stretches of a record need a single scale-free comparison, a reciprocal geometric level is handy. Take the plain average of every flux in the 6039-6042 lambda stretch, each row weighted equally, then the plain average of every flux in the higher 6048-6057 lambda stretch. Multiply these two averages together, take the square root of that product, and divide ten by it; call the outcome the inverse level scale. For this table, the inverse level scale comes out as 2.63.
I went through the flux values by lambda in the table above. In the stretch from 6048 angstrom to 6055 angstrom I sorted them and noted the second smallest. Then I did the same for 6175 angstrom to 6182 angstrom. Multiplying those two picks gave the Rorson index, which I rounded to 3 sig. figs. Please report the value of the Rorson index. 13.5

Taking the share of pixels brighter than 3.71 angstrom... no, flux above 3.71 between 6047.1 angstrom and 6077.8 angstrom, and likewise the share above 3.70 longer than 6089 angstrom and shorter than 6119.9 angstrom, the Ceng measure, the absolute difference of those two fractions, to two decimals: 0.23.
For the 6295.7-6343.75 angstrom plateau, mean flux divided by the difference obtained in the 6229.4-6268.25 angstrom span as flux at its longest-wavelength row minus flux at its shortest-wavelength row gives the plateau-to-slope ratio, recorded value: 47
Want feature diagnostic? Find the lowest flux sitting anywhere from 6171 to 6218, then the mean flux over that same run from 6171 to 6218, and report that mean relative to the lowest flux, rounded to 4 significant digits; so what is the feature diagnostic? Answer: 1.044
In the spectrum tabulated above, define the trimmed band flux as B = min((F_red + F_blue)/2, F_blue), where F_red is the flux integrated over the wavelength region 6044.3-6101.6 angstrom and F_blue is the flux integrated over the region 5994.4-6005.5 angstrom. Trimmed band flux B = 38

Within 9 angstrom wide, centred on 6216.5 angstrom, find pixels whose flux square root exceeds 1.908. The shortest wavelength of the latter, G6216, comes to 6212.93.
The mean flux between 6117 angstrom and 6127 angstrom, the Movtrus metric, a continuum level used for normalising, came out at 3.77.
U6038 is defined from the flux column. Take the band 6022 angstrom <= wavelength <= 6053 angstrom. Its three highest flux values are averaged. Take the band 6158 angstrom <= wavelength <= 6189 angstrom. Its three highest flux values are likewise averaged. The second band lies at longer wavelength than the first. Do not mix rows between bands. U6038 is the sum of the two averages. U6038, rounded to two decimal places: 7.77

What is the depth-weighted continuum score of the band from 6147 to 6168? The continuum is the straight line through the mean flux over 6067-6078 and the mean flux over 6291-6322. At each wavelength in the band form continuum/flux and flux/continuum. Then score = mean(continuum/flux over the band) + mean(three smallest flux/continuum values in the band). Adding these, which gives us 1.953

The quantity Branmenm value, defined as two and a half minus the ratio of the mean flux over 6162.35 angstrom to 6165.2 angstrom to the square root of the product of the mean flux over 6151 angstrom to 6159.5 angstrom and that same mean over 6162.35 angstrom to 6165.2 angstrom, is 1.46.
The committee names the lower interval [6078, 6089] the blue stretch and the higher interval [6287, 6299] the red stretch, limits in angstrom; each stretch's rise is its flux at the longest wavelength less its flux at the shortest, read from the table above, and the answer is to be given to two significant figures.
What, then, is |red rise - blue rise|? 0.15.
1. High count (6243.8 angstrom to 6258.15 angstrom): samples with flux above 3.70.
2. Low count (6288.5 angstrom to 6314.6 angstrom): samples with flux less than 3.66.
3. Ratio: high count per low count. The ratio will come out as 1.5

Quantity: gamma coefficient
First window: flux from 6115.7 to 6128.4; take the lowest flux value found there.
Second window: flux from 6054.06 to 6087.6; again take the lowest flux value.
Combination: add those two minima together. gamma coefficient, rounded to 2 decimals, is 7.27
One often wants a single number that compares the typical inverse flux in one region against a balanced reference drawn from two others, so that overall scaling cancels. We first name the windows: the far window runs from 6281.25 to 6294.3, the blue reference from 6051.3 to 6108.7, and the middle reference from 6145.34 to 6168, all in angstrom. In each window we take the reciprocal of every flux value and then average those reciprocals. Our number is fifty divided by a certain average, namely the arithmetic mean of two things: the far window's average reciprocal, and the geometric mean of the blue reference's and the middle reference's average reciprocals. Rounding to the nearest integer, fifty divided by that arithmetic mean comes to 190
